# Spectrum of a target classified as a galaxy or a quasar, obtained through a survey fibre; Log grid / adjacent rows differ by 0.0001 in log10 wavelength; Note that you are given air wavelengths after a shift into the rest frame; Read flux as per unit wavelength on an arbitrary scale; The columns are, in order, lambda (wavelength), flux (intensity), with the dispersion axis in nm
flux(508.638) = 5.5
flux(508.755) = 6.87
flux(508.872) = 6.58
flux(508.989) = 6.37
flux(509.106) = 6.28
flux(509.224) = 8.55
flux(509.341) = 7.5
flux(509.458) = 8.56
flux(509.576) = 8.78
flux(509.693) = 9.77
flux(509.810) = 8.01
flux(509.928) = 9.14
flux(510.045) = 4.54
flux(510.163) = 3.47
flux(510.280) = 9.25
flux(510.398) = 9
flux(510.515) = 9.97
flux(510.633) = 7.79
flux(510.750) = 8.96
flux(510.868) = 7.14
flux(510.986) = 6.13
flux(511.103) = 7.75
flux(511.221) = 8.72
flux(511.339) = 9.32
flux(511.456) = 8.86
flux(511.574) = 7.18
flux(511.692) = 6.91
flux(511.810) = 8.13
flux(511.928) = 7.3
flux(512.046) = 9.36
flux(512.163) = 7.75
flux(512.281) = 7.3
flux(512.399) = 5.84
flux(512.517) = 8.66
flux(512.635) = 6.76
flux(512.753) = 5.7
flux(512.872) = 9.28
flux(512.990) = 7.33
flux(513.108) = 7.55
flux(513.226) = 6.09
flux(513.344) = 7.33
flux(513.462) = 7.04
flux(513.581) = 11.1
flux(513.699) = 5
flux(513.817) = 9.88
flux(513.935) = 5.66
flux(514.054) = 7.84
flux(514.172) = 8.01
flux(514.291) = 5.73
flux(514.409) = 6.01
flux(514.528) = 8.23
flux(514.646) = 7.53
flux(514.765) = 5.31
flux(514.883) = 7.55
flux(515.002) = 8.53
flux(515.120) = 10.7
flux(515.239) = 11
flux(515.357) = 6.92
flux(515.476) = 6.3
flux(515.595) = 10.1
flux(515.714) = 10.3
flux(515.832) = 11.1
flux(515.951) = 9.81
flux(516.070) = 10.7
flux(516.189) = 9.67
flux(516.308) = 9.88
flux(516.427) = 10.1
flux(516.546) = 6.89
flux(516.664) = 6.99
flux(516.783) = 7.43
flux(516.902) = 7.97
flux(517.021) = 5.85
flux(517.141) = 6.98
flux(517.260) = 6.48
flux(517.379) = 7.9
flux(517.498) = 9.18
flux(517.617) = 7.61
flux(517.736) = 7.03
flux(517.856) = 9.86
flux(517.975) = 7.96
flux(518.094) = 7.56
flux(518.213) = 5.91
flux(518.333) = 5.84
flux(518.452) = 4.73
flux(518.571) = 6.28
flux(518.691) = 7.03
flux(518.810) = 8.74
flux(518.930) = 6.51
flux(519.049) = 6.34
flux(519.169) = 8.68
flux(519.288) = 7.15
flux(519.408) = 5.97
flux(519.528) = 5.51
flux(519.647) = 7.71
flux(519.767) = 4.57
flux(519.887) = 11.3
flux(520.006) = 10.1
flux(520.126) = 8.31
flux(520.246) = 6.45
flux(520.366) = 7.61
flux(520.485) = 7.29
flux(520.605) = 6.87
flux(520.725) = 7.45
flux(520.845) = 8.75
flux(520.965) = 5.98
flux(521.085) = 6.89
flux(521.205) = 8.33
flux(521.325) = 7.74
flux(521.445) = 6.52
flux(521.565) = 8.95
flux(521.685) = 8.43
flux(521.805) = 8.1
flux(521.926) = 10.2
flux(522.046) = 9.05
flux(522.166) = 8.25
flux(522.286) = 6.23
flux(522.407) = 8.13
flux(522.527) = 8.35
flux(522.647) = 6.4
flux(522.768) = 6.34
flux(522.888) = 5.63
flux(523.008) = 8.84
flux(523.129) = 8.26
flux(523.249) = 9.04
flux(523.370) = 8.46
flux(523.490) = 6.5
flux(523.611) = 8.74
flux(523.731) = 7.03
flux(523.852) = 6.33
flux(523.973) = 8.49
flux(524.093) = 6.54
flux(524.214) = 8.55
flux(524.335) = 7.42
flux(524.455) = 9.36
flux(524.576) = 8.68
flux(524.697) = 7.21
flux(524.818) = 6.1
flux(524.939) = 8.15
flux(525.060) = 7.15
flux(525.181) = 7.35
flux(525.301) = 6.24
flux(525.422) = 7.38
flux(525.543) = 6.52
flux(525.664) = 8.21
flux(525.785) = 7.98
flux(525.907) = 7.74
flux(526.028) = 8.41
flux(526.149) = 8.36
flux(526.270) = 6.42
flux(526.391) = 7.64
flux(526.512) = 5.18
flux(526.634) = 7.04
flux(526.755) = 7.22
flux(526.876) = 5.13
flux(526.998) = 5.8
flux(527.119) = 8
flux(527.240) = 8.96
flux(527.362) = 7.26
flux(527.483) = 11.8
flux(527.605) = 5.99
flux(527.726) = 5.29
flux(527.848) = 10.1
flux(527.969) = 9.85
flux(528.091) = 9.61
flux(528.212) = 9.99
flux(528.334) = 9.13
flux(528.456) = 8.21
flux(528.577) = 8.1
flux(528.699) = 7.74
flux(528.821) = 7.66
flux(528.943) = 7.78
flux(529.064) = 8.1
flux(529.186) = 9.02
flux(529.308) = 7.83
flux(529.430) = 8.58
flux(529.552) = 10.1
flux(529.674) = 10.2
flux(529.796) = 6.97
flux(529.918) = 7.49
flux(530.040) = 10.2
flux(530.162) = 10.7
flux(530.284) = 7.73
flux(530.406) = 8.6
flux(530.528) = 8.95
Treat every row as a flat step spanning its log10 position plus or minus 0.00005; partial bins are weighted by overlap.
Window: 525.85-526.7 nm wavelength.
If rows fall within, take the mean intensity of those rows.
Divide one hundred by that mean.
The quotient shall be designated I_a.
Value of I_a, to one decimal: 13.8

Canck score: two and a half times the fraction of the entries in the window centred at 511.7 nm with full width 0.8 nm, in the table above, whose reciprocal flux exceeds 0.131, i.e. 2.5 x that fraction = 1.1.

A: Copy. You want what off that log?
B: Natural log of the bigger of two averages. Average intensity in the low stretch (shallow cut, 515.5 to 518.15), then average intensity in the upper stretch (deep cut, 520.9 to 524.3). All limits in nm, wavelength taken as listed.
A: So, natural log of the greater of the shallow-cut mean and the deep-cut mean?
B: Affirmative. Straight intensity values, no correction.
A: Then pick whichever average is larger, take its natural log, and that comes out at 2.14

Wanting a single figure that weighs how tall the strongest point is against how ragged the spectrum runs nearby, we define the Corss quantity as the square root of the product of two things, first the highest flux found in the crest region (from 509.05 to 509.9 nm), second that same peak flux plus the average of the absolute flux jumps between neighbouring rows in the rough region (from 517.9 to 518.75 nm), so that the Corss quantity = 10.2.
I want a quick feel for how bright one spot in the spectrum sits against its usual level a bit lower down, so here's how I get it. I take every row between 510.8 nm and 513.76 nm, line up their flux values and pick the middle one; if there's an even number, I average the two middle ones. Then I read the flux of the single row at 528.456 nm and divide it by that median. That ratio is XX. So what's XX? 1.12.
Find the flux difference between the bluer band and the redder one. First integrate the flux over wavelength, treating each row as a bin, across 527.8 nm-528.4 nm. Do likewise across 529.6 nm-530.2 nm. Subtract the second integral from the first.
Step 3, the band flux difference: 0.4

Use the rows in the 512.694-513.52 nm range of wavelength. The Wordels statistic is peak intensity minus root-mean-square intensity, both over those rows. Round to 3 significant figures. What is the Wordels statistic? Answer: 2.01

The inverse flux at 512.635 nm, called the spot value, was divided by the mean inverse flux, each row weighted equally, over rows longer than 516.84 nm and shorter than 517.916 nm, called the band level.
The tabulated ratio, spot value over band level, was 1.11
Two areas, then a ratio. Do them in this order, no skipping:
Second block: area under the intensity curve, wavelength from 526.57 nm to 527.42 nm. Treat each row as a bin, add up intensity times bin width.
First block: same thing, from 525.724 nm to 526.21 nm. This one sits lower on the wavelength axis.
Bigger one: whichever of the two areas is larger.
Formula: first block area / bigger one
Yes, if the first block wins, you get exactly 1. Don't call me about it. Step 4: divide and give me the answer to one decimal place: 0.7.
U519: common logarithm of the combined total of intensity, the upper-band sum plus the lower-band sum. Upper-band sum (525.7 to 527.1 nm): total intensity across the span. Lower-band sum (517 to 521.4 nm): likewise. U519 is 2.54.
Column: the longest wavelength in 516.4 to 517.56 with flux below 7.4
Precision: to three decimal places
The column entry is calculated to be 517.260 nm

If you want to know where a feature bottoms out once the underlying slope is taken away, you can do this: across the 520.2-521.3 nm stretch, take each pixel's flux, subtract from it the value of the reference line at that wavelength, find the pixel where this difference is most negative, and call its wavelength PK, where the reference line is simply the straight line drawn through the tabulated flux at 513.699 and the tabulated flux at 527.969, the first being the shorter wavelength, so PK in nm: 520.965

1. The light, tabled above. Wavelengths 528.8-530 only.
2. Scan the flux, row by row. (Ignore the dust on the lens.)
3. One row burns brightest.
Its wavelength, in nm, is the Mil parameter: 529.674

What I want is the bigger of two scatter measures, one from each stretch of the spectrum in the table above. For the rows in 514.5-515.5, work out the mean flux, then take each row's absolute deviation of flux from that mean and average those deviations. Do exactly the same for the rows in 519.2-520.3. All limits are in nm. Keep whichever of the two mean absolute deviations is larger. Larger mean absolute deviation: 1.7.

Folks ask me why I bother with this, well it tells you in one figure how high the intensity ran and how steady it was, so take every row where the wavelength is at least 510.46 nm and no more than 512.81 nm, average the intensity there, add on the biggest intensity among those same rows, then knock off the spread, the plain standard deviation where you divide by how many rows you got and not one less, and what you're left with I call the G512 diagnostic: 16.6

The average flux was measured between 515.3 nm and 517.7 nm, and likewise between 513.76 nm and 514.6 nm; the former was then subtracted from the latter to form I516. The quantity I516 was -1.1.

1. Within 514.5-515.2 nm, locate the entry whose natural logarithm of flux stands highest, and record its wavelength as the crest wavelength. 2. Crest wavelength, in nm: 515.120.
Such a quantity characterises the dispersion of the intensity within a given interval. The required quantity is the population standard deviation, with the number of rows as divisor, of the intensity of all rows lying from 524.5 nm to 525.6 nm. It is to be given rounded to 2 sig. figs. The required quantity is 0.80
